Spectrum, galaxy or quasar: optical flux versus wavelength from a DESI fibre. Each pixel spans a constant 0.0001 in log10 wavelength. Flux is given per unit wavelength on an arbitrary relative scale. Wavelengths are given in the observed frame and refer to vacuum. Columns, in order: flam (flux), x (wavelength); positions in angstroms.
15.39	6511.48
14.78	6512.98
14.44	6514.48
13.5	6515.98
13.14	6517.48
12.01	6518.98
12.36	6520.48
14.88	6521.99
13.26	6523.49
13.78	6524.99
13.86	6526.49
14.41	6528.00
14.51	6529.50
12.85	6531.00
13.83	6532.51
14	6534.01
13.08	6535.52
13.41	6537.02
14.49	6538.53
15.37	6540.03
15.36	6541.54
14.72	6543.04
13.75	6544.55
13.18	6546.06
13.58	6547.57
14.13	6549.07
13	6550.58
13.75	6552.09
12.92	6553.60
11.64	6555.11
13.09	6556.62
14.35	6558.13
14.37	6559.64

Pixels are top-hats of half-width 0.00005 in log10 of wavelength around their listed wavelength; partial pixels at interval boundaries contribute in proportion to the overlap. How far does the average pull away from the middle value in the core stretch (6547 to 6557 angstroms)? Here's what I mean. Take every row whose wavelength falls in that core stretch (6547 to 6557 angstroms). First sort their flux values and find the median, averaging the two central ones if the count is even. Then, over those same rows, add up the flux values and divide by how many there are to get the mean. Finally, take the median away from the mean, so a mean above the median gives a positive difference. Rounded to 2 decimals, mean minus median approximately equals 0.07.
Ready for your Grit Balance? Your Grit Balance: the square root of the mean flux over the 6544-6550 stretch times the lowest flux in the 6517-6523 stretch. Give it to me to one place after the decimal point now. 12.8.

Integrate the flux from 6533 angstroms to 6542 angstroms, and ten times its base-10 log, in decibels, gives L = 21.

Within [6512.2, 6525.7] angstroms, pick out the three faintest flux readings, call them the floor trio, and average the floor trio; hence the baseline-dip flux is 12.5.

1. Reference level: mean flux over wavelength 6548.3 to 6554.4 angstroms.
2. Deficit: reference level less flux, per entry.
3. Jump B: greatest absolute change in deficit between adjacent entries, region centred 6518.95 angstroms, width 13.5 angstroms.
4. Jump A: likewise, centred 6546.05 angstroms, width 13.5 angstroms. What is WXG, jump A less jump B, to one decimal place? -1.4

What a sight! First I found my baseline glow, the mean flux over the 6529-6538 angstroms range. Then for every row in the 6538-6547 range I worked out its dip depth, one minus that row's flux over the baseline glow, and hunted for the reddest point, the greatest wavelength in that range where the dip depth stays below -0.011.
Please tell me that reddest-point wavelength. 6543.04 angstroms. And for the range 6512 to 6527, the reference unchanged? 6526.49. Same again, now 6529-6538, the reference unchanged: 6534.01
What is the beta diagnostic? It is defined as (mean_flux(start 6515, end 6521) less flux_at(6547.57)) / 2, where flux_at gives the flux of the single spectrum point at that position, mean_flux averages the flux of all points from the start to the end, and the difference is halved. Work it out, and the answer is -0.4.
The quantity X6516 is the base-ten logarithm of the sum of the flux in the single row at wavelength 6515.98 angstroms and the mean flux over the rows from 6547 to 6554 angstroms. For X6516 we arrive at 1.43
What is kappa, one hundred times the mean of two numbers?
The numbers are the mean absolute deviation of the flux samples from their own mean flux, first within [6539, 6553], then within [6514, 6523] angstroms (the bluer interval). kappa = 80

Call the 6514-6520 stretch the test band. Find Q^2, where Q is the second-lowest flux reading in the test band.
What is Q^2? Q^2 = 173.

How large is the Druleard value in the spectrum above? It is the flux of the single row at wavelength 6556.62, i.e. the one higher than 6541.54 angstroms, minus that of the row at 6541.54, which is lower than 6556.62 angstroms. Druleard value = -2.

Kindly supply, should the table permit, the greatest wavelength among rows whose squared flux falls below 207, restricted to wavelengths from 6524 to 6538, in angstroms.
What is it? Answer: 6537.02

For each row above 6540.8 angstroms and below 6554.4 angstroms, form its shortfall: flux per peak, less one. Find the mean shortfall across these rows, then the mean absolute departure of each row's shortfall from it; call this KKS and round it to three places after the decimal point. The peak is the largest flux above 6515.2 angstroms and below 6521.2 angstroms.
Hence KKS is 0.045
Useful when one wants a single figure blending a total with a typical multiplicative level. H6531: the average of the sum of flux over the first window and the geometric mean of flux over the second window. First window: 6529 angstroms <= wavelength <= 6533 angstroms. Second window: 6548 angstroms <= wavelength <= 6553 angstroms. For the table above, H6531 27.4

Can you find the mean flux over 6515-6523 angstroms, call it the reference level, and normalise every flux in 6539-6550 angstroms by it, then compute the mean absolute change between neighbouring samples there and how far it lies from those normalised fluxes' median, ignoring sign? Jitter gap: 1.03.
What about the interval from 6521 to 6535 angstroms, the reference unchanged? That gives 1.00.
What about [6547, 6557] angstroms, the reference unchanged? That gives 0.92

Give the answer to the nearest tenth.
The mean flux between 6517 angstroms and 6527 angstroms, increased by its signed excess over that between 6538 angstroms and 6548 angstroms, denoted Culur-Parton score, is 12.3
